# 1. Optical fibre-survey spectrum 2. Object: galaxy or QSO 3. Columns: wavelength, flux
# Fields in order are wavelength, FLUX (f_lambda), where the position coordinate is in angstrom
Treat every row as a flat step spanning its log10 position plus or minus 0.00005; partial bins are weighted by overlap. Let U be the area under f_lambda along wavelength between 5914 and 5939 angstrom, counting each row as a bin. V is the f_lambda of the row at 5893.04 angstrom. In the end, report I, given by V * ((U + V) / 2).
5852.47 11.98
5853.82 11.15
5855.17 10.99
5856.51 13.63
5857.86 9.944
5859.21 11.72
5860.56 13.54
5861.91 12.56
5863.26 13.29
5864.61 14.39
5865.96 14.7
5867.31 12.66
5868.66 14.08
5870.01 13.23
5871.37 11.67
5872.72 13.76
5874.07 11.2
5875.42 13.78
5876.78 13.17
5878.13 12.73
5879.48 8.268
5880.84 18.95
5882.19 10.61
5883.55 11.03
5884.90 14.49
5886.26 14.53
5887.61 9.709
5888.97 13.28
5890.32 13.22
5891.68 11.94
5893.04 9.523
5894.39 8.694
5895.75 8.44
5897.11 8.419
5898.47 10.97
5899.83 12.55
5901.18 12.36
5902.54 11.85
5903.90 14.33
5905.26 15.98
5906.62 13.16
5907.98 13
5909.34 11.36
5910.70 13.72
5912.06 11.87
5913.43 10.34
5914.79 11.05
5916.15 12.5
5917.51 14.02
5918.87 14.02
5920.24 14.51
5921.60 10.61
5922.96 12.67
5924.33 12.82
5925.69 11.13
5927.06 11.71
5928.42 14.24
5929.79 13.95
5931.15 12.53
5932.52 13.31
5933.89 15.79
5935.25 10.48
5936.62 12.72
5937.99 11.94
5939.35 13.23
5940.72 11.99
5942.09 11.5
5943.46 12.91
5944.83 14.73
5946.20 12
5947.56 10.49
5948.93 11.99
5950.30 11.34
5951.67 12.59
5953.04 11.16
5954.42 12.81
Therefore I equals 1566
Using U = 319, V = 9.523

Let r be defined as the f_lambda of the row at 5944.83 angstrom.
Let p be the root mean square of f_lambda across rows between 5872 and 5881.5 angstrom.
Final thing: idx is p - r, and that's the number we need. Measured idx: -1.3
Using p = 13.5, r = 14.73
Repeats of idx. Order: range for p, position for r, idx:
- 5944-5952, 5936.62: -0.5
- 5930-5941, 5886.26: -1.7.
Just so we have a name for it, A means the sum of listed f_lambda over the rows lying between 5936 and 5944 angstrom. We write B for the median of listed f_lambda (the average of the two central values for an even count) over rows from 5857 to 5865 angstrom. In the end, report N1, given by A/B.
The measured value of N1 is 5.7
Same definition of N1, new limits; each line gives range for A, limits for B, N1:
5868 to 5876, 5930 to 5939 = 6.2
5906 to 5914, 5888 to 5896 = 6.8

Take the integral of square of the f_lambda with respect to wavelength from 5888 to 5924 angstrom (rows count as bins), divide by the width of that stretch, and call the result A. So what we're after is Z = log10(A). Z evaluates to 2.17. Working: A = 150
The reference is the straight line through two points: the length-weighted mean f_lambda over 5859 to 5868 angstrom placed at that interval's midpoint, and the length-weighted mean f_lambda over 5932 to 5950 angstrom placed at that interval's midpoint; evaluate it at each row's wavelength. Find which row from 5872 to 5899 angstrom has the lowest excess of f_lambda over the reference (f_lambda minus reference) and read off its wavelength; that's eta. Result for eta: 5879.48 angstrom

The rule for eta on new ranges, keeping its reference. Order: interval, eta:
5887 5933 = 5897.11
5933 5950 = 5935.25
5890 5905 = 5897.11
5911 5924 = 5913.43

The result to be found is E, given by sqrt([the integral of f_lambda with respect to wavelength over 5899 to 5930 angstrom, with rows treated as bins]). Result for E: 20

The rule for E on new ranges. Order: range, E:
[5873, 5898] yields 17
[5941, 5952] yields 12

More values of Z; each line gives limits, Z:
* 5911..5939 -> 2.21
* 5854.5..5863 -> 2.17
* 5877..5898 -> 2.16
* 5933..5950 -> 2.20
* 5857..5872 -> 2.23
